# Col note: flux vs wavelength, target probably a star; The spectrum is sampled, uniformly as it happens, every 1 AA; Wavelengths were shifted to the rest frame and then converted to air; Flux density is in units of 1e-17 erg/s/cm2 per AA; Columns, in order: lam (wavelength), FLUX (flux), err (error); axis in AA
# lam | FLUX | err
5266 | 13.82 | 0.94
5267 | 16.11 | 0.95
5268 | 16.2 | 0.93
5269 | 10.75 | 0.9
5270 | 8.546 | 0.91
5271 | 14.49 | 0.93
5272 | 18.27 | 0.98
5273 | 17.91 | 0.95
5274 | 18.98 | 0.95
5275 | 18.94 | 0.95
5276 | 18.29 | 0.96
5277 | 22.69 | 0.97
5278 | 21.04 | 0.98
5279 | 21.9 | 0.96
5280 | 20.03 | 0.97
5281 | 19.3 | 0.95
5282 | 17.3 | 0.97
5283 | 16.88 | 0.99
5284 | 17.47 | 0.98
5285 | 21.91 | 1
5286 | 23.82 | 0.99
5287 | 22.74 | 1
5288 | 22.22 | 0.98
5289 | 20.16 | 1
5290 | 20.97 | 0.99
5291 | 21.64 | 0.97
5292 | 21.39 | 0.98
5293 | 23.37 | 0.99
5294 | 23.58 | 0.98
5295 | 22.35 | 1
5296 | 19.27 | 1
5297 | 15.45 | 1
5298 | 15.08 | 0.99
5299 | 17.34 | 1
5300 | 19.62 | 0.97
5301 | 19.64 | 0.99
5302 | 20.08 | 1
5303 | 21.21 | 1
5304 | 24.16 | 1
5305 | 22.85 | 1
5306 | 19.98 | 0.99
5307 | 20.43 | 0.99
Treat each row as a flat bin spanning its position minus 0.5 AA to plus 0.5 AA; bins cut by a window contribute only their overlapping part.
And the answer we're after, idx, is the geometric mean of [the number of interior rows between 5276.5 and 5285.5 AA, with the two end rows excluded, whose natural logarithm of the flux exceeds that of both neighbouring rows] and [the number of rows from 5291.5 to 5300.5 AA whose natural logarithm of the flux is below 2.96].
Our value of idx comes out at 2.00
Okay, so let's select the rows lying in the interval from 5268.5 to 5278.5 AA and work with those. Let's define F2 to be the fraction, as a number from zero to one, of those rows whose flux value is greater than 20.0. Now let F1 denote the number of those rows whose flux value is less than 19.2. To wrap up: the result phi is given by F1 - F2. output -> 8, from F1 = 8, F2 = 0.20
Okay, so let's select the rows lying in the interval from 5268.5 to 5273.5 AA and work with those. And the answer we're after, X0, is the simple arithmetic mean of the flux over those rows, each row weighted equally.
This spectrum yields 14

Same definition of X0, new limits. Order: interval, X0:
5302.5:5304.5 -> 23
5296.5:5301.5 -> 17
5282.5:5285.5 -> 19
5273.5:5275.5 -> 19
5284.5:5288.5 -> 23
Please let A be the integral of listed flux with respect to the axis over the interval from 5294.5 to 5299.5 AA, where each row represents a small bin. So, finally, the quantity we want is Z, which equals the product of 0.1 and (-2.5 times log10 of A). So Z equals -0.488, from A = 89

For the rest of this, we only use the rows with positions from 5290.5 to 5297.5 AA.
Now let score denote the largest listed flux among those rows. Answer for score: 23.58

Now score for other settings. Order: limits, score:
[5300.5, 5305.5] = 24.16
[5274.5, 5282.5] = 22.69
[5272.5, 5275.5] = 18.98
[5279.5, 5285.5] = 21.91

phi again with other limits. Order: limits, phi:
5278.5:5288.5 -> 2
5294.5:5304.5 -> 3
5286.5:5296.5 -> -1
